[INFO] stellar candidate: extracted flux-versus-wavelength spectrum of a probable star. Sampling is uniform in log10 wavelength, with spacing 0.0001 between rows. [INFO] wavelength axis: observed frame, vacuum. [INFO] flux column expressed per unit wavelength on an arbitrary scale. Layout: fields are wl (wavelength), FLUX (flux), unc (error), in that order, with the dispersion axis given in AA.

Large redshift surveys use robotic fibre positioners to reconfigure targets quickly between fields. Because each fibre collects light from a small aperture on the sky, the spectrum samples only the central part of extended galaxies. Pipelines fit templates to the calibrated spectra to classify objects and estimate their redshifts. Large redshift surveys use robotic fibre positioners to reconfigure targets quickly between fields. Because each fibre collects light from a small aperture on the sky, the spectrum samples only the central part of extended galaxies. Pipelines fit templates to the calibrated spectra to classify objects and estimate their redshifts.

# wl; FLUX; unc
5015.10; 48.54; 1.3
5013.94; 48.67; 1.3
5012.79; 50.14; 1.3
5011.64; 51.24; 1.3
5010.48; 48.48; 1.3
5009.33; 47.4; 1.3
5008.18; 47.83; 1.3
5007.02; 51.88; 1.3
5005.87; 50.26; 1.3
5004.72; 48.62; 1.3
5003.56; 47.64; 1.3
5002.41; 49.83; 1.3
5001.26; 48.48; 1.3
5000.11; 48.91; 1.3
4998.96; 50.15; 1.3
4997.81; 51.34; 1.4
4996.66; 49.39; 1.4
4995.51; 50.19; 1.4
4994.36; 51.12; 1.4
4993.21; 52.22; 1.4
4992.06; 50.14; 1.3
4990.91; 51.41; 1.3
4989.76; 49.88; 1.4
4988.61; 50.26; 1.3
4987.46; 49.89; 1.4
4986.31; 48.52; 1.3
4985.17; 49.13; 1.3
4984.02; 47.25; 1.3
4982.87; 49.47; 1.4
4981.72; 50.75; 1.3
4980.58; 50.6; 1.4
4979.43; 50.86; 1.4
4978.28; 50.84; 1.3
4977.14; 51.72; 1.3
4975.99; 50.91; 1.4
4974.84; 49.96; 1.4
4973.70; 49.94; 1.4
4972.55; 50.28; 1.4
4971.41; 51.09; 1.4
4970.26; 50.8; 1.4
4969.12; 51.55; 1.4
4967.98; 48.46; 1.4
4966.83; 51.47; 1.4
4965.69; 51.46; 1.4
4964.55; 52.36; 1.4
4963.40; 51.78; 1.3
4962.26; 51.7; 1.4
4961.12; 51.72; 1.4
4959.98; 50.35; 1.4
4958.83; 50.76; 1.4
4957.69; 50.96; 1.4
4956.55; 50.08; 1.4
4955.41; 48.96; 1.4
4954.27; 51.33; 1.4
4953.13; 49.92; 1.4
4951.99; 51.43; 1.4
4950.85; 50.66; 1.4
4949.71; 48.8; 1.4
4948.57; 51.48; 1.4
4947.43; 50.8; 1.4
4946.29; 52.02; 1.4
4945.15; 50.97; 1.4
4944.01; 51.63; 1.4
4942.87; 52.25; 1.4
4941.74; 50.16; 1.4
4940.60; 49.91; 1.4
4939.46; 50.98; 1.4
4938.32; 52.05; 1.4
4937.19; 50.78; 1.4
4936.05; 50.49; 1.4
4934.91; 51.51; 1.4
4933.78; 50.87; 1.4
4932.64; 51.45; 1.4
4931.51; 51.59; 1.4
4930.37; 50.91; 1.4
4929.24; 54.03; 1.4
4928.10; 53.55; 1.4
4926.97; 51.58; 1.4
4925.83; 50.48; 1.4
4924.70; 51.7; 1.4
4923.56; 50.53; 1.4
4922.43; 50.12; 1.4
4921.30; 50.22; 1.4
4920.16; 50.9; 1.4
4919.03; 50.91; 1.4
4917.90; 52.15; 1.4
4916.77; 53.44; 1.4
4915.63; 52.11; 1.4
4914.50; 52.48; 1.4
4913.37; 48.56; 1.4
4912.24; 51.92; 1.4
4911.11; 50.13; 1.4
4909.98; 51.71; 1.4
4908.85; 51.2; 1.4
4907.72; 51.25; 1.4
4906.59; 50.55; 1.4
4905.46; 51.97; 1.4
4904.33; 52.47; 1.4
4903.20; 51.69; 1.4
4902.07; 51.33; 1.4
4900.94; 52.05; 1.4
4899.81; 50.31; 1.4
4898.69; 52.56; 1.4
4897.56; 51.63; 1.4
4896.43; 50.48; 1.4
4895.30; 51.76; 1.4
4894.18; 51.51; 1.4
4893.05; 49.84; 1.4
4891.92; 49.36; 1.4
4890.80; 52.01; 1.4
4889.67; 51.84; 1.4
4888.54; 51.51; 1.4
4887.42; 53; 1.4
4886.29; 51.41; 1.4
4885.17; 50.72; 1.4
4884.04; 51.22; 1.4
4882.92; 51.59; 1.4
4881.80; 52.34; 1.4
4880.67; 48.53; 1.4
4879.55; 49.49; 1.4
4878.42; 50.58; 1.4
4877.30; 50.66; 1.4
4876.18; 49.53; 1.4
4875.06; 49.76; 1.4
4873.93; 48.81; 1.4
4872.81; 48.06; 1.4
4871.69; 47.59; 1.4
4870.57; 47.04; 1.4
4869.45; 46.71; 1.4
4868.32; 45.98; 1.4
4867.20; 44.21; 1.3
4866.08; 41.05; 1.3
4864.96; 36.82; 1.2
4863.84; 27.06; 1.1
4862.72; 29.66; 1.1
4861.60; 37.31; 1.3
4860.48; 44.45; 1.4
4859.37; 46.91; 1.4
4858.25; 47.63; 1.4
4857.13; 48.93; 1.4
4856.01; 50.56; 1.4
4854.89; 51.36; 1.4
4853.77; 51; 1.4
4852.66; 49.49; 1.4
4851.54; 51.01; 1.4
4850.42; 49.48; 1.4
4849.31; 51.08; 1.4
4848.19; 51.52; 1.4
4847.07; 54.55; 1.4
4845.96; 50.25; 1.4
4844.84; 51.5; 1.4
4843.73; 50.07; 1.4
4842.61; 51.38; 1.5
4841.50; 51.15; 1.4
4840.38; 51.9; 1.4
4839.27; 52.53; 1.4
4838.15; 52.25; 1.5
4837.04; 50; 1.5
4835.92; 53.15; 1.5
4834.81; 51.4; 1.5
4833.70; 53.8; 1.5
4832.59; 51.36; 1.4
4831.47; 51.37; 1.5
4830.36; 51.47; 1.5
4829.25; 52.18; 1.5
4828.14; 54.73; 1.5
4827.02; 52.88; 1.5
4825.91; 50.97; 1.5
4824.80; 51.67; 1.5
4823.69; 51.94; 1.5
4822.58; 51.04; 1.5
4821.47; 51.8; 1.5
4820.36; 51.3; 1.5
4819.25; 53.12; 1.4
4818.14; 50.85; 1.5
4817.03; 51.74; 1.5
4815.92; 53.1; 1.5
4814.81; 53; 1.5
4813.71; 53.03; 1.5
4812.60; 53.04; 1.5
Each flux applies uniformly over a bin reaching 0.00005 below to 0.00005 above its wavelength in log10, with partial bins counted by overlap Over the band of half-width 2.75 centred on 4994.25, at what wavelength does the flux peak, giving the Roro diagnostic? 4993.21 AA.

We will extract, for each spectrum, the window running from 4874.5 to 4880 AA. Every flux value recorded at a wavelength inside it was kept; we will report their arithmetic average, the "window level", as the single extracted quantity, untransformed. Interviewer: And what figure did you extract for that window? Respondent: 50.0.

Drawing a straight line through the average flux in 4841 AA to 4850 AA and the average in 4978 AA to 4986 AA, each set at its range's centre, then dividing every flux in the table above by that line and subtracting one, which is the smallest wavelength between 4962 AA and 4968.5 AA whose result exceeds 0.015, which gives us 4962.26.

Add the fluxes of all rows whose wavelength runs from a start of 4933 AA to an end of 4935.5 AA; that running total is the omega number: 102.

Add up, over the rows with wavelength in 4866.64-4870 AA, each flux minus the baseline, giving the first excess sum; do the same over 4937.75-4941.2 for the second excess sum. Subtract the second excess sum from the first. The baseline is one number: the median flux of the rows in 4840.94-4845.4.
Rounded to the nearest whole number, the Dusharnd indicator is -16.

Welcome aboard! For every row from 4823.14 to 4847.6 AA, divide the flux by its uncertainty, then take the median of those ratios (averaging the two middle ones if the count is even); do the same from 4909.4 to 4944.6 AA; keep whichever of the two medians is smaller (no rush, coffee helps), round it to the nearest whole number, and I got 35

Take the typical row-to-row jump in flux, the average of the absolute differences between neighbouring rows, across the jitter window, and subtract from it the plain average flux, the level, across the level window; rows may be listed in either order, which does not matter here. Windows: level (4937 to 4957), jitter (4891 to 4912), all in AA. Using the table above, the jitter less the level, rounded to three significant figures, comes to -49.8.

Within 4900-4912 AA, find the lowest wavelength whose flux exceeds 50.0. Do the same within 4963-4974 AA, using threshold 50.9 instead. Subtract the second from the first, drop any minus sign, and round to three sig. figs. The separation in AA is 62.5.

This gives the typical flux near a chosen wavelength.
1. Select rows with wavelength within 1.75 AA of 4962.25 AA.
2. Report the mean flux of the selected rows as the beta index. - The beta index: 51.7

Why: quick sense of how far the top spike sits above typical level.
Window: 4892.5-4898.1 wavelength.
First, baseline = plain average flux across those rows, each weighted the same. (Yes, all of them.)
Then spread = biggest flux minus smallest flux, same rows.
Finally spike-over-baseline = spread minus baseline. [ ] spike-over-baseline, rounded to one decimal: -49.1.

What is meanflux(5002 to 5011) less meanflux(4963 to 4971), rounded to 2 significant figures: -2.1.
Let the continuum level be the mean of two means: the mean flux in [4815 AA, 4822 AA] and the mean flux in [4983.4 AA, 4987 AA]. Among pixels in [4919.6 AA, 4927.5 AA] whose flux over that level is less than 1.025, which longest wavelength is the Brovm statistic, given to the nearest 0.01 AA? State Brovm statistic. 4925.83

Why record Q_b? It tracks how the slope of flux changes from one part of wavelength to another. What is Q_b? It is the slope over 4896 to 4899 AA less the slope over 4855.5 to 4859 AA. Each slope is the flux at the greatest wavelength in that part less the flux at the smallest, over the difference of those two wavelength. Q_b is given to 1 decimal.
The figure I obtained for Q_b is 2.2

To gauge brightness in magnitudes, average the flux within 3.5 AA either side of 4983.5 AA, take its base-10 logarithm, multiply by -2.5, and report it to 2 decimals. -4.23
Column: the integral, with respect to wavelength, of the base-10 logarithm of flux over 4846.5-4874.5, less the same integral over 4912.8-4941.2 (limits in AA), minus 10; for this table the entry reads -12.2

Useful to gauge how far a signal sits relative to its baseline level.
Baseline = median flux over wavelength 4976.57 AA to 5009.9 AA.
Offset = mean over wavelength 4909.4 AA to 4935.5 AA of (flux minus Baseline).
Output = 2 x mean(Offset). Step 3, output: 2.58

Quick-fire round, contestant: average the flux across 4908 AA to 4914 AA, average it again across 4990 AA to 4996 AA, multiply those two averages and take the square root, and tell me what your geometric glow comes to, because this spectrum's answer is 50.9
